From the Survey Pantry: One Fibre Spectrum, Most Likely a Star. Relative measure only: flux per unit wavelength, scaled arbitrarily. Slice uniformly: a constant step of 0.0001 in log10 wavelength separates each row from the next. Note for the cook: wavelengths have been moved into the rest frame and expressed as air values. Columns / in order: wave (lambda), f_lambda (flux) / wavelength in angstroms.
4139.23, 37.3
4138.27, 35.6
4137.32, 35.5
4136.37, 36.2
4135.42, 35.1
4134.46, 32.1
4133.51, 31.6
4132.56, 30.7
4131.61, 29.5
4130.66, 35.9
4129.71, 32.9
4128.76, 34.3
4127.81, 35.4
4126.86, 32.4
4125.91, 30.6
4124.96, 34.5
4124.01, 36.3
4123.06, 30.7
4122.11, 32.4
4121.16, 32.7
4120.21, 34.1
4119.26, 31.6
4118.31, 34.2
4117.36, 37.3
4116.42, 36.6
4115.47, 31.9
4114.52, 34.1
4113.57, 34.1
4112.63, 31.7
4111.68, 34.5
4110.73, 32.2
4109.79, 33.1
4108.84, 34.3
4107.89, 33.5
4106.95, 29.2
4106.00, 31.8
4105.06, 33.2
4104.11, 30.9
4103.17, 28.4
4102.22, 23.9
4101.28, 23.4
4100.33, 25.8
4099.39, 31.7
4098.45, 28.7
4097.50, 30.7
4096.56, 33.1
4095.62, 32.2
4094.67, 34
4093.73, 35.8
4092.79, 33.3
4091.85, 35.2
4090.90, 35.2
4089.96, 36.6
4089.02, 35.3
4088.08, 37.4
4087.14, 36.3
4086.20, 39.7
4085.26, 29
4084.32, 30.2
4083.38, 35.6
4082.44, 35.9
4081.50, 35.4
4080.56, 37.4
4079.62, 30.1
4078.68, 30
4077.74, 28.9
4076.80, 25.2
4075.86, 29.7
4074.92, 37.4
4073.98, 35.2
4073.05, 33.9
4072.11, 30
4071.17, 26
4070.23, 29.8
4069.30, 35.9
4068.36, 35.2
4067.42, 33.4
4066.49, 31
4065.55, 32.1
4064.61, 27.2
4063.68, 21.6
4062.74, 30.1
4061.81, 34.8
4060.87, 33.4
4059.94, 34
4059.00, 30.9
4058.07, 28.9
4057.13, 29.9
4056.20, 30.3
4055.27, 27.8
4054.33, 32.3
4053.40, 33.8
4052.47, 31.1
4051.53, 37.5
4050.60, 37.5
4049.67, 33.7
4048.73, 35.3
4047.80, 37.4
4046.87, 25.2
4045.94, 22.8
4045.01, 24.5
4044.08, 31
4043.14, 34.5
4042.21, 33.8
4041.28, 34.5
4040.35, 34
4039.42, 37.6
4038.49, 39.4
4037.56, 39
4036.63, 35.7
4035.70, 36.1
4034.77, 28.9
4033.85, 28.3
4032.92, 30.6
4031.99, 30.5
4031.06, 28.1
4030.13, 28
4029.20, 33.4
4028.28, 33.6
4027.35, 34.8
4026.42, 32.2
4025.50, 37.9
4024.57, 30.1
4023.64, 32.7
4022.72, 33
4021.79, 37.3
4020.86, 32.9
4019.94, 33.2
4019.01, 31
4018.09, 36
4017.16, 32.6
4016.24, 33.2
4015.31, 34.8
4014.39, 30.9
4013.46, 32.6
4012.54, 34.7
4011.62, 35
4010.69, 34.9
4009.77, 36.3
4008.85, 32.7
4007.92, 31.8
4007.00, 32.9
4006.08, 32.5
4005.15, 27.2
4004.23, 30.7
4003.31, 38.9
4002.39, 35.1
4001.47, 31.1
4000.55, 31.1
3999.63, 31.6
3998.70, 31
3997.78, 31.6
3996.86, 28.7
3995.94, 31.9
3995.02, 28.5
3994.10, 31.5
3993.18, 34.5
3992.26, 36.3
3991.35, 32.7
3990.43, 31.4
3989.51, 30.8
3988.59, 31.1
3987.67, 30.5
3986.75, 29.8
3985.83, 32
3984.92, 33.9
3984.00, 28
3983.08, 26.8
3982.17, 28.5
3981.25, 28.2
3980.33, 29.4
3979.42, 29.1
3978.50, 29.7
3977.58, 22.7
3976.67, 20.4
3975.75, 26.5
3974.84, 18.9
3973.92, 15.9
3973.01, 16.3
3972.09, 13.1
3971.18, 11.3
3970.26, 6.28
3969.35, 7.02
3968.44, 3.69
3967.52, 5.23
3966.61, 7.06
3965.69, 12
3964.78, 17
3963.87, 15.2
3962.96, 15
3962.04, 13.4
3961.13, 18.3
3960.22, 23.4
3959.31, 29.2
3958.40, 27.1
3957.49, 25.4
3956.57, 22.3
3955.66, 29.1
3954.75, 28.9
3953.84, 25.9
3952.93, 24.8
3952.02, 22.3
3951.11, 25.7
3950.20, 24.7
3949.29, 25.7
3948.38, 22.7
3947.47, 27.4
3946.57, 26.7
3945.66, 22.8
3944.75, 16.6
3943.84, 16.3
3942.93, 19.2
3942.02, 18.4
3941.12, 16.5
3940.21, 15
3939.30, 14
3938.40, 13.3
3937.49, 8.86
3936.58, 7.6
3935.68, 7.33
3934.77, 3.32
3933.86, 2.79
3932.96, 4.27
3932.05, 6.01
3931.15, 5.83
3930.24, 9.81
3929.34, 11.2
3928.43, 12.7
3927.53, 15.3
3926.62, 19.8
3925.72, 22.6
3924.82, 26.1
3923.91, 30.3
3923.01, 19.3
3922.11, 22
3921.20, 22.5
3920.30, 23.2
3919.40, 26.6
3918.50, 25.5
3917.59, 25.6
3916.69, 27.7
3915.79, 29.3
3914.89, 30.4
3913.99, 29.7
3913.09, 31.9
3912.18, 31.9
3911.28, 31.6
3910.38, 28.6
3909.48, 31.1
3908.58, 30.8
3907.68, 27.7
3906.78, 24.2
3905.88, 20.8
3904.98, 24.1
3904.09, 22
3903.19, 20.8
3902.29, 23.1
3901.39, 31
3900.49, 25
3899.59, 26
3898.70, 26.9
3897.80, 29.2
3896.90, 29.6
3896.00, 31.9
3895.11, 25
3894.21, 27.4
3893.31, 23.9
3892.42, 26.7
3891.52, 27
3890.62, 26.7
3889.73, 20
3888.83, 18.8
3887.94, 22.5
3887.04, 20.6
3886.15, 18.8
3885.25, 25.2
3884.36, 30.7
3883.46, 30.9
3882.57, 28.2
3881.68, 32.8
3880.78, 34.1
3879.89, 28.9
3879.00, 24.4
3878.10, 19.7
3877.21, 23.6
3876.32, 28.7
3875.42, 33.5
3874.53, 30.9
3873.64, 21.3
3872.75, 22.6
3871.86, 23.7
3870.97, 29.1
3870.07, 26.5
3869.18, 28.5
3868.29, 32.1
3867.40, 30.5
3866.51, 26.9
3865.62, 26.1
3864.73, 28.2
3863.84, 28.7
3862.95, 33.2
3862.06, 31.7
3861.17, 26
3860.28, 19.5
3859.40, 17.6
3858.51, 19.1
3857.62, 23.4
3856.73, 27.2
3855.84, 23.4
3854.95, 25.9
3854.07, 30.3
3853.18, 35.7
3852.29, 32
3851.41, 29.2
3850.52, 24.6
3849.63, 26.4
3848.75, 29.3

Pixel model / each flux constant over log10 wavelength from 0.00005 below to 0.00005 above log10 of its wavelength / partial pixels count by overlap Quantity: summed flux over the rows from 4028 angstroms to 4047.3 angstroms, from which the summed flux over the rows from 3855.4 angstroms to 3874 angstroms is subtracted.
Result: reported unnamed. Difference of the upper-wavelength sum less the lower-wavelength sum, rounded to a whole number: 124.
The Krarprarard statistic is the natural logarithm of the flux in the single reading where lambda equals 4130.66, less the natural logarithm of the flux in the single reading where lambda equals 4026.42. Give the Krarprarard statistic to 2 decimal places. 0.11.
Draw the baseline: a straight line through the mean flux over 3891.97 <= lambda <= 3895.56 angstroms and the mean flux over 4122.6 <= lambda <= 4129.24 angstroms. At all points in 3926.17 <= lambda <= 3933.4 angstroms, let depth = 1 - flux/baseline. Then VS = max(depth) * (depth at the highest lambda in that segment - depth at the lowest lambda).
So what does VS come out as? 0.49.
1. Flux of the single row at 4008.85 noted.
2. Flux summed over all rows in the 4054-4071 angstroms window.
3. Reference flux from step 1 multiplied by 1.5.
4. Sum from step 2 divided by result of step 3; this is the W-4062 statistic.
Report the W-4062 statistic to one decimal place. 11.4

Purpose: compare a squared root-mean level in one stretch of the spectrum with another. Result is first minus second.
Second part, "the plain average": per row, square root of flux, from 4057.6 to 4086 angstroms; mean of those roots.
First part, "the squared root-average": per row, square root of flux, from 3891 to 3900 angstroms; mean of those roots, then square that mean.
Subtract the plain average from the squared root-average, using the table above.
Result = 21.7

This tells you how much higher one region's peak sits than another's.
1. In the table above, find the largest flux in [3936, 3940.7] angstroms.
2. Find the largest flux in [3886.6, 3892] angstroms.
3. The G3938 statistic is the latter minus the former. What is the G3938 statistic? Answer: 12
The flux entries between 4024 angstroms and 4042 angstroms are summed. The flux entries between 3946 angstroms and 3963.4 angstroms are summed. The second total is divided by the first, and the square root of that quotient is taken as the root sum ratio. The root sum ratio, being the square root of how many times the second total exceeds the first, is 0.85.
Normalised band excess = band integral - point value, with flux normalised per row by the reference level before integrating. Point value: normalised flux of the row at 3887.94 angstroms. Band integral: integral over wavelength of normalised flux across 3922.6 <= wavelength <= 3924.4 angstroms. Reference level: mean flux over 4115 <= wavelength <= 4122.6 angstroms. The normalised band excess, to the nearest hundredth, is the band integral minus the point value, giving 0.66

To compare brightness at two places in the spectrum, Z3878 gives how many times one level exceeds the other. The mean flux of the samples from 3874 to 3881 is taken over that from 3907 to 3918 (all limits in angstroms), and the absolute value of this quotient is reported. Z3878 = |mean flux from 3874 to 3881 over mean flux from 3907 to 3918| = 0.94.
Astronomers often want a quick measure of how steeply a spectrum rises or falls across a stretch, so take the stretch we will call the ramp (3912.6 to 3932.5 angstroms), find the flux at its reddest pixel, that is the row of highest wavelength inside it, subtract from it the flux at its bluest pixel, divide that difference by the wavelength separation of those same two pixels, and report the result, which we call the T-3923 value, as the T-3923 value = -1.4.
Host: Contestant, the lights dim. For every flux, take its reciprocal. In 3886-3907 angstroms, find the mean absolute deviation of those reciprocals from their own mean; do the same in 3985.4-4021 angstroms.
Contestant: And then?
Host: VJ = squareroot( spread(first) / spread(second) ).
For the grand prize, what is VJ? 1.7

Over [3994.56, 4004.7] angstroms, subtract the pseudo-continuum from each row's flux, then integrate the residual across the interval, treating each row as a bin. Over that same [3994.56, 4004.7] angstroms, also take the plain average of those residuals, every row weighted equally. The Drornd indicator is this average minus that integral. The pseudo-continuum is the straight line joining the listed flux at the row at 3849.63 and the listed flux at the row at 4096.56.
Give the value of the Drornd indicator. -12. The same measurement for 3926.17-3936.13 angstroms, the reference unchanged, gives 176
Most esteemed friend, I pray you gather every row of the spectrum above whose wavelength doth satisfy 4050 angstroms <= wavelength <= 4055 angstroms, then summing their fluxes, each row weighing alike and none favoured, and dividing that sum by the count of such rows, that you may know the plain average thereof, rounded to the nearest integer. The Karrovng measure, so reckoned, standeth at 34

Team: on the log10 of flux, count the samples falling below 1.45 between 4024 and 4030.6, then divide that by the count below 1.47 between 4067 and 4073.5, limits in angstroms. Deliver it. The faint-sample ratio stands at 1.0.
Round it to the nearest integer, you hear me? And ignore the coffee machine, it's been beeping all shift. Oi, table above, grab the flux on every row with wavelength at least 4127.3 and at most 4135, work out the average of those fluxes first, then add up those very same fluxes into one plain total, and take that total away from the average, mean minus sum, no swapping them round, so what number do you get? -230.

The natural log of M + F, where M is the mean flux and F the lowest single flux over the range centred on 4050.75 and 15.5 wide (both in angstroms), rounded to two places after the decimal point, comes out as 3.99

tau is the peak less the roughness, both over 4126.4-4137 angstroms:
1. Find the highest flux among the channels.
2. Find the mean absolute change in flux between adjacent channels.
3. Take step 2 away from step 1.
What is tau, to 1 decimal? 34.0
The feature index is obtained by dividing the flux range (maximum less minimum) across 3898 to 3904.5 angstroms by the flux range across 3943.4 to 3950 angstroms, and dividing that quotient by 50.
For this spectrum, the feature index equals 0.0184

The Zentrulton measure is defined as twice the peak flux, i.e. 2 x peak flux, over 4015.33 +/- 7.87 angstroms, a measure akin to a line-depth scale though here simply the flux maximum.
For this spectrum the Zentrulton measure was 75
